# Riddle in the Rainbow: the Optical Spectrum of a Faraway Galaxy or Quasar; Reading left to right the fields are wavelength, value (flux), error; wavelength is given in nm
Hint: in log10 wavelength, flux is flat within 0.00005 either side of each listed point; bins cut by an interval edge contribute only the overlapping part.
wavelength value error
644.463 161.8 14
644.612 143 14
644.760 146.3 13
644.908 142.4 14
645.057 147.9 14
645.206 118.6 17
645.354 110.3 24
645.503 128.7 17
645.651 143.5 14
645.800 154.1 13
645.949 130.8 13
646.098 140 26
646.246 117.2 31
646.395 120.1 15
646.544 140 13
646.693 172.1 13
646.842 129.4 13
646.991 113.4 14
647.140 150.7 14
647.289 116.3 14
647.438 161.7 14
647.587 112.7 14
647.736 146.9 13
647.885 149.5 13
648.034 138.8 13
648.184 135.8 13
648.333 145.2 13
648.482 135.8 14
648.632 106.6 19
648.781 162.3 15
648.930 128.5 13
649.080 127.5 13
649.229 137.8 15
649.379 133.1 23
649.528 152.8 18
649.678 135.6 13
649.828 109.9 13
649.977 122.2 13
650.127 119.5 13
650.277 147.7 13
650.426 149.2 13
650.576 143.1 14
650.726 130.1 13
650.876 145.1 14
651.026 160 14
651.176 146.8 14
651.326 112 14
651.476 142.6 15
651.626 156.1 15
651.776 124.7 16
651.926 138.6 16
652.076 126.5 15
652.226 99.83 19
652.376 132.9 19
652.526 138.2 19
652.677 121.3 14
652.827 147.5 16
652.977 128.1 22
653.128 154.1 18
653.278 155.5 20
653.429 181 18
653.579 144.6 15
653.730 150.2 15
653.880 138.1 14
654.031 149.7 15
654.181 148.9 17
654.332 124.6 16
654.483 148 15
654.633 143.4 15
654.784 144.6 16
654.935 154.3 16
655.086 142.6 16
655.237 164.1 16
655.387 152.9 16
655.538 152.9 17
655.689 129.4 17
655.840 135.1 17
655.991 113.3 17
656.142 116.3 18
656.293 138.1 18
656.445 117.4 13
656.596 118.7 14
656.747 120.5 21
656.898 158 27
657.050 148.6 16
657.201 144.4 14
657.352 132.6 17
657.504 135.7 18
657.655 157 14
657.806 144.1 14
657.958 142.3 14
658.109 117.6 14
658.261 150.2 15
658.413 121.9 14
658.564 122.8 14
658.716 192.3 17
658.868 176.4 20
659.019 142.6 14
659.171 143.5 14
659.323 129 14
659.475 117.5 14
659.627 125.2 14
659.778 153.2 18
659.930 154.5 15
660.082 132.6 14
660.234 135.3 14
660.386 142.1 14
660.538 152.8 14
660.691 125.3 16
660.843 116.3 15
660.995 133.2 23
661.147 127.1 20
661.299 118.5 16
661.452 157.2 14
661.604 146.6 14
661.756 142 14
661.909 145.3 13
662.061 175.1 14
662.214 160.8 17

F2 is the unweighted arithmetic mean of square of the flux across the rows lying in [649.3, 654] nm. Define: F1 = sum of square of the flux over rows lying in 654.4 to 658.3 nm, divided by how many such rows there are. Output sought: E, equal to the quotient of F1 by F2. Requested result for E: 1.01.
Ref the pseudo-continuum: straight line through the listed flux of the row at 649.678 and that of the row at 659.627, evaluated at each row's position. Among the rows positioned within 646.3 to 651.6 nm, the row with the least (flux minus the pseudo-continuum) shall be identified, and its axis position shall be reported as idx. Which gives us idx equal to 648.632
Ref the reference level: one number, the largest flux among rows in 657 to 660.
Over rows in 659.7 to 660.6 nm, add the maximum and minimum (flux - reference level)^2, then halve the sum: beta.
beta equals 2496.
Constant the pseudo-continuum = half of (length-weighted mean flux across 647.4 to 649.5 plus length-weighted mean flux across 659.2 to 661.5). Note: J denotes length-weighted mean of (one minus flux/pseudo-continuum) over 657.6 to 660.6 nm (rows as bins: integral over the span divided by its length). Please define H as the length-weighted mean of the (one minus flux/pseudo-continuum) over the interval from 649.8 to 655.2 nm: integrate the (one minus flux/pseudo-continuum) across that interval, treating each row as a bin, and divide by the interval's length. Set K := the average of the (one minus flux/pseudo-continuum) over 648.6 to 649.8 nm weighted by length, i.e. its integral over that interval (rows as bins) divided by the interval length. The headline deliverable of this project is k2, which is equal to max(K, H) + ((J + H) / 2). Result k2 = -0.037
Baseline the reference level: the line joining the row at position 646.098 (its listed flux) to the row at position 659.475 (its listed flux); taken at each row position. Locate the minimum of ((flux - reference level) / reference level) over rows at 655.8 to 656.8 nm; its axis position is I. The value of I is 655.991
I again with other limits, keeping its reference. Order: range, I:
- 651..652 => 651.326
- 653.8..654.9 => 654.332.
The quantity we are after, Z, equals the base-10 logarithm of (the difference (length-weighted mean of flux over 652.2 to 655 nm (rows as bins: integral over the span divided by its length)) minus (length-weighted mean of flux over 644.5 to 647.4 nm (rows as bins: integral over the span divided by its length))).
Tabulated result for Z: 0.9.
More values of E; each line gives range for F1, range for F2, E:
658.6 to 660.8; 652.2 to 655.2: 1.04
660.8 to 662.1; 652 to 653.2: 1.15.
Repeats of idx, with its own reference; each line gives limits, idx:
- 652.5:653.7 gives 652.677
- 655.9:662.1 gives 655.991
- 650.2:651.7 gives 651.326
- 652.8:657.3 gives 655.991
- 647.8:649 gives 648.632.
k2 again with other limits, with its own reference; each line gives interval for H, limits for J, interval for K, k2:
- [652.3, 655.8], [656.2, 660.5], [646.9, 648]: -0.049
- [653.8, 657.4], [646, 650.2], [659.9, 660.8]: -0.028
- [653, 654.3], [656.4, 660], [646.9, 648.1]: -0.073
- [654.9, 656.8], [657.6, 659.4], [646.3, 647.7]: -0.021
